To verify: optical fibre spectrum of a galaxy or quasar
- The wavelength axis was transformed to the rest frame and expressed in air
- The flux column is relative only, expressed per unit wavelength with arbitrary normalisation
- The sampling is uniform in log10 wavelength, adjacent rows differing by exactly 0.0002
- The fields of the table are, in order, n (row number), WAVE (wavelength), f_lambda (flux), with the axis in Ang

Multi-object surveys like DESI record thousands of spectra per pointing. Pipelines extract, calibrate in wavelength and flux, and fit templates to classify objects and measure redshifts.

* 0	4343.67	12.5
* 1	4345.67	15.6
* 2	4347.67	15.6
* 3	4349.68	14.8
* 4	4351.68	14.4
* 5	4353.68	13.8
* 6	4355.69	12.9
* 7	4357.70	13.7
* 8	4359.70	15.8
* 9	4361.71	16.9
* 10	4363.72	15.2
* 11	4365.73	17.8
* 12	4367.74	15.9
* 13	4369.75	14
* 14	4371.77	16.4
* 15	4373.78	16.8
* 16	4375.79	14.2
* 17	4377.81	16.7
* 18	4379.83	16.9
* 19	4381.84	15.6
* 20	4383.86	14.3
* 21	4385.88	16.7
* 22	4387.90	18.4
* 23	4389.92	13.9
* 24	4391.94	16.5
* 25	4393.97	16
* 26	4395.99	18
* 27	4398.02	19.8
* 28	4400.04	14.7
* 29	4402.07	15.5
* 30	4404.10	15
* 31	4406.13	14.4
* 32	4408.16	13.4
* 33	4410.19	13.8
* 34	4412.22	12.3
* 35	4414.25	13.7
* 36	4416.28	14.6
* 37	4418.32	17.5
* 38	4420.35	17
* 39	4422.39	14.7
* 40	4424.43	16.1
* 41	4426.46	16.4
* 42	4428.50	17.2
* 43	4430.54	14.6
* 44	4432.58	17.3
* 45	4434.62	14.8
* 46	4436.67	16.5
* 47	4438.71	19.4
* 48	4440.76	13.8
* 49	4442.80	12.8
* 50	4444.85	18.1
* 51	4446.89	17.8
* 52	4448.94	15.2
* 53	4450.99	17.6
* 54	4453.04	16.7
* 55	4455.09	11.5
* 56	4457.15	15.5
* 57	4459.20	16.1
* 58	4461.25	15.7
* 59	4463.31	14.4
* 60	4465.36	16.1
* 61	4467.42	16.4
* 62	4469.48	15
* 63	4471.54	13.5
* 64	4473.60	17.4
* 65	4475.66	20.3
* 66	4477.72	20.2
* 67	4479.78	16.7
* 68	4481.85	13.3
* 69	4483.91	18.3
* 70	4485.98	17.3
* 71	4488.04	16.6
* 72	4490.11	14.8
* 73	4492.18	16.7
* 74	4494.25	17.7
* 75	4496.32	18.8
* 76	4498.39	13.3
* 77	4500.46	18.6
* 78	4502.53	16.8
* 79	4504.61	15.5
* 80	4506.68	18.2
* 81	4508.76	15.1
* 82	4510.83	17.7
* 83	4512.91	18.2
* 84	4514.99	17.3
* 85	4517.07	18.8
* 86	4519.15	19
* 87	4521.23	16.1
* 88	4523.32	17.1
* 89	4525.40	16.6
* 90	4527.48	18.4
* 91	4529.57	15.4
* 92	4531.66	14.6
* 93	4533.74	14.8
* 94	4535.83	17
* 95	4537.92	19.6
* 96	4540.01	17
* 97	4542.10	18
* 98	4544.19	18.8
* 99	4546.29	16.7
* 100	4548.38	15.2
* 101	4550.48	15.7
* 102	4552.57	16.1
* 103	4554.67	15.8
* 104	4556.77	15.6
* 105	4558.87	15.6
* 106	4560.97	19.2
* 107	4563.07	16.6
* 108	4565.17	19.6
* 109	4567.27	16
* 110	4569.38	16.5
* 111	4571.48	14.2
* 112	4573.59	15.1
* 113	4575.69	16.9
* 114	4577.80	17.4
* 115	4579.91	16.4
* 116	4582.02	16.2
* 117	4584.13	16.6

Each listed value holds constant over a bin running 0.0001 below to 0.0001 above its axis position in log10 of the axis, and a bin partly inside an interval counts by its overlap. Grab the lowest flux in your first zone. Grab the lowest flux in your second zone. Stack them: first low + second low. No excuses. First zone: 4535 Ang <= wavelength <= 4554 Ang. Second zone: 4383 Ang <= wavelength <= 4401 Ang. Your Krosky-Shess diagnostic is 29.1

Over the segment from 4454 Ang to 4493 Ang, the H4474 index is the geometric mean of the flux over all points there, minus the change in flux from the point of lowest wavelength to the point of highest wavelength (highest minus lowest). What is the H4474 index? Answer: 10.8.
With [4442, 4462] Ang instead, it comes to 12.7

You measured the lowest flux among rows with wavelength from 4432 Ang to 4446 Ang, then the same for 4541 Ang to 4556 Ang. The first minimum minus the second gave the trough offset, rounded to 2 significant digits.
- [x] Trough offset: -2.4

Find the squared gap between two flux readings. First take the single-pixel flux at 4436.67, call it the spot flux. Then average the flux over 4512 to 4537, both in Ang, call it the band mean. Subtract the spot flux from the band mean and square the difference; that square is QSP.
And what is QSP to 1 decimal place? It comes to 0.2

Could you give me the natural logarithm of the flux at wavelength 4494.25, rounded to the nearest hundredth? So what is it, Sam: 2.87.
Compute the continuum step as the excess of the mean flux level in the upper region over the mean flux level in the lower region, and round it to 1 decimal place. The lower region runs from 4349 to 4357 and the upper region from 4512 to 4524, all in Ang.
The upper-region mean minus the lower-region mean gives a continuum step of 3.8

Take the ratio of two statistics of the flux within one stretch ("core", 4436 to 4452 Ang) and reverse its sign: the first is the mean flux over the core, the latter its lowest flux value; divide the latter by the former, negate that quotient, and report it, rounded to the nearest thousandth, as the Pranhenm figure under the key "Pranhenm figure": -0.780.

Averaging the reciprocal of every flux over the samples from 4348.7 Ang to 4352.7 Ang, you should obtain 0.069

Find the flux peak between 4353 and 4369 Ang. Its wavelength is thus 4365.73 Ang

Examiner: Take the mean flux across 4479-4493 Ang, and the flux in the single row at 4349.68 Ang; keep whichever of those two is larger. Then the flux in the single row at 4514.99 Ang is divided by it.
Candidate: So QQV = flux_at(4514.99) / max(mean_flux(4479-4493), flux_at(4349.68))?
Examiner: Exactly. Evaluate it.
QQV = 1.07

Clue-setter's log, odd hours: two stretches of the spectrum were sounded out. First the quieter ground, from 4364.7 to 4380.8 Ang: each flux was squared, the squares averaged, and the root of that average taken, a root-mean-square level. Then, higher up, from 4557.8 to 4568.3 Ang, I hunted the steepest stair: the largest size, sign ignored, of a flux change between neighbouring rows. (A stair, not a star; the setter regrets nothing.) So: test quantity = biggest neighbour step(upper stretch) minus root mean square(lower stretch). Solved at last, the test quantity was -12.5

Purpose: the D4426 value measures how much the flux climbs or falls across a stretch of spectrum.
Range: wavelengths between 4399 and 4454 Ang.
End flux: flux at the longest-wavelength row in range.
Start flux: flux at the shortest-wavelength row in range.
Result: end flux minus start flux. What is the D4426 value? 2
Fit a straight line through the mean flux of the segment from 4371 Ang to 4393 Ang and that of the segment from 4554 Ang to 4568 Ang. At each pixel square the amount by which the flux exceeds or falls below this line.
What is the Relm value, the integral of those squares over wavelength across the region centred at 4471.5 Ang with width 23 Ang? 114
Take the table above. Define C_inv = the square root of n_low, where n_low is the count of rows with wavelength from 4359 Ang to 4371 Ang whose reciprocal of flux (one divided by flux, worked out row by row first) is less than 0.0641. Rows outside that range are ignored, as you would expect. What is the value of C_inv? 2.00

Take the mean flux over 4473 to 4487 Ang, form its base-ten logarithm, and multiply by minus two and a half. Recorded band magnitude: -3.12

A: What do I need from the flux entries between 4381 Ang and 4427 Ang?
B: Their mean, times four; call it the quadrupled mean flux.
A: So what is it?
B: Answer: 62.3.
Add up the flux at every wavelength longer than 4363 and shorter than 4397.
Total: 273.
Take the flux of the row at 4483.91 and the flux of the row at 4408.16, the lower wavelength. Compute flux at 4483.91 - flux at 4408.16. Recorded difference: 4.90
